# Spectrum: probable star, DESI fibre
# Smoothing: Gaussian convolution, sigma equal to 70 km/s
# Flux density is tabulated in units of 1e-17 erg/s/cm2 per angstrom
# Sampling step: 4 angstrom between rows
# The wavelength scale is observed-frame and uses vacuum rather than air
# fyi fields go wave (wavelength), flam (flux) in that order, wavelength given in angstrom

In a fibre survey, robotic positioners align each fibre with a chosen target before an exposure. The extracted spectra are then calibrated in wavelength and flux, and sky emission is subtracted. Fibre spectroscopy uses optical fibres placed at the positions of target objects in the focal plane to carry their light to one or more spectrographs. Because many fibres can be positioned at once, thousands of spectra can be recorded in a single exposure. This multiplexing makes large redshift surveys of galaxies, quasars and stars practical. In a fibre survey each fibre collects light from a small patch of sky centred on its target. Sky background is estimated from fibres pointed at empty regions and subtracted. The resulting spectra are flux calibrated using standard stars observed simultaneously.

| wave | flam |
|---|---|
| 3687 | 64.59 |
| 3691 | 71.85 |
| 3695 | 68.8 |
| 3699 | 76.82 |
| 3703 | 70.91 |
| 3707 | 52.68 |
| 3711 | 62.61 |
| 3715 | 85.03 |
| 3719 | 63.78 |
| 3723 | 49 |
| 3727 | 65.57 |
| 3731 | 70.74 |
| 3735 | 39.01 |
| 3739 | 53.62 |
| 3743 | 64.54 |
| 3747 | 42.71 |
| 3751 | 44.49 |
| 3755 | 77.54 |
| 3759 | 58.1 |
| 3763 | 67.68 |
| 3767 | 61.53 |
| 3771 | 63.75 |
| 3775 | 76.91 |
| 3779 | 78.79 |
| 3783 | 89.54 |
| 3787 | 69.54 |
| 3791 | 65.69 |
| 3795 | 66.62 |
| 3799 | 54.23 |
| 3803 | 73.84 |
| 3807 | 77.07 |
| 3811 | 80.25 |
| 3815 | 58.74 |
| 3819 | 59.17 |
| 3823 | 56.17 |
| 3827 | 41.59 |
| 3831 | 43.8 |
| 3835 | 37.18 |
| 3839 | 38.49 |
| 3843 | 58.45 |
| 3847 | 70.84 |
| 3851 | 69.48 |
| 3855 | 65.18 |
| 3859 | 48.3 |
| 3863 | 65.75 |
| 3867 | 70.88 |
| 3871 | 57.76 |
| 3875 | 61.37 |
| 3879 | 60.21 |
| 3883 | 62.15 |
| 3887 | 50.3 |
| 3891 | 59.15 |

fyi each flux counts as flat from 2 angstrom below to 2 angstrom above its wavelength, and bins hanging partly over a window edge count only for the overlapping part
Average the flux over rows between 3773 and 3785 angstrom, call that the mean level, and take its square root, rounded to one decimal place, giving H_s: 9.0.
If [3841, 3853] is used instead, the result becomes 8.1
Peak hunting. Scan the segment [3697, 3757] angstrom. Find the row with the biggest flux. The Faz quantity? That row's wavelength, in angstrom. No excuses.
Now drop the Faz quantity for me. 3715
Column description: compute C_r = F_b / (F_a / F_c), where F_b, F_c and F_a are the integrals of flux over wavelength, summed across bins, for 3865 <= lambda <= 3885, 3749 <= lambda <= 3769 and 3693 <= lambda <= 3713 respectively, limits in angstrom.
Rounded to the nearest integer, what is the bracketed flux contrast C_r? 1165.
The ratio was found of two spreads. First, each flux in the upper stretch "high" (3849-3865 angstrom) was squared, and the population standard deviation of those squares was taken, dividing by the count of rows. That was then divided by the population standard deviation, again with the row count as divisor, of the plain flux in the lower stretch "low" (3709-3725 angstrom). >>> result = 74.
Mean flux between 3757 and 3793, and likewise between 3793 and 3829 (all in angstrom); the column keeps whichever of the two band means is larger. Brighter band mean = 70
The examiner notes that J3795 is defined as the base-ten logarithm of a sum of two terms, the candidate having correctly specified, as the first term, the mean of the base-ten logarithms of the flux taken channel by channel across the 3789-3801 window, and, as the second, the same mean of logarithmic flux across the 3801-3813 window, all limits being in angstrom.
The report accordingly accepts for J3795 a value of 0.566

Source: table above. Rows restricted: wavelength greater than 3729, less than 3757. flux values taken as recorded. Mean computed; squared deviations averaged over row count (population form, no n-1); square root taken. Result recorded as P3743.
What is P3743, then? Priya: 13.9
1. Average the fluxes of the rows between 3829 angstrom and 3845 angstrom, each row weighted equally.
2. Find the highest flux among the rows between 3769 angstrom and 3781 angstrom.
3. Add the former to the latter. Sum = 123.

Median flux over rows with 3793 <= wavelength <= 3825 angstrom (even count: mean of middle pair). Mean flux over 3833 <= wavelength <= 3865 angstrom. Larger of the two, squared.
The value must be 3956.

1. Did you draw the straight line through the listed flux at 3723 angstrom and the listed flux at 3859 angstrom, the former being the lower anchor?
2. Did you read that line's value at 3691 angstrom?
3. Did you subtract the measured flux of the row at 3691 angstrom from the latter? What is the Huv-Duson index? -23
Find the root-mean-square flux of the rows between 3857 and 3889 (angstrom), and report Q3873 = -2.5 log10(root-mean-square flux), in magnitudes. -4.45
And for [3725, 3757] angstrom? -4.42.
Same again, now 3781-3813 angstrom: -4.66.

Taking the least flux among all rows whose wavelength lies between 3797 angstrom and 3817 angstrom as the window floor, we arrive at 54.23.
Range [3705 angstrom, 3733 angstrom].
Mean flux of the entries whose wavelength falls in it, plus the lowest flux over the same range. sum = 113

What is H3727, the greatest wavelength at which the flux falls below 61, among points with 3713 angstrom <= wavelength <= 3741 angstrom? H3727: 3739 angstrom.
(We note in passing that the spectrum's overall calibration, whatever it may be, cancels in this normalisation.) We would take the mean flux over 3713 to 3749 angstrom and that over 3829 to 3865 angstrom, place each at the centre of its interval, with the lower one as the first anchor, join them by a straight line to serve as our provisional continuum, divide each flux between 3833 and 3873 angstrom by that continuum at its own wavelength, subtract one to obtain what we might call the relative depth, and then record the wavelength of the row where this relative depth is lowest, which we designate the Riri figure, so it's 3835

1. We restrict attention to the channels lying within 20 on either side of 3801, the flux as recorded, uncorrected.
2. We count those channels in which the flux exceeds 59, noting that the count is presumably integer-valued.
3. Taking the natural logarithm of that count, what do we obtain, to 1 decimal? 2.1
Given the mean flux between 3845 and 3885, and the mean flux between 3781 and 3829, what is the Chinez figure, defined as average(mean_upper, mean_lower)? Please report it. 64.6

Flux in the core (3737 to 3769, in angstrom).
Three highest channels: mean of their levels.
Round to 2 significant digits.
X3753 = 70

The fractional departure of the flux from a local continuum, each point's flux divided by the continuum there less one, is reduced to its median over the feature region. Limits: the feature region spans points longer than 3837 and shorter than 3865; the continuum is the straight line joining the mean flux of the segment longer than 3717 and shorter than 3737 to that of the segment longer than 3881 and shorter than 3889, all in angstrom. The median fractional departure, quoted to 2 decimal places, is 0.15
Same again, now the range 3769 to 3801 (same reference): 0.19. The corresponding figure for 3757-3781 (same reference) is 0.15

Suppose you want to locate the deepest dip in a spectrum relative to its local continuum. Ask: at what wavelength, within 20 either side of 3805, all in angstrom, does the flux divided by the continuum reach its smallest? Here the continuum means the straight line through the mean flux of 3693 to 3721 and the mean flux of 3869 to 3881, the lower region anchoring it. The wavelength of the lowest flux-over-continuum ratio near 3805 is 3799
